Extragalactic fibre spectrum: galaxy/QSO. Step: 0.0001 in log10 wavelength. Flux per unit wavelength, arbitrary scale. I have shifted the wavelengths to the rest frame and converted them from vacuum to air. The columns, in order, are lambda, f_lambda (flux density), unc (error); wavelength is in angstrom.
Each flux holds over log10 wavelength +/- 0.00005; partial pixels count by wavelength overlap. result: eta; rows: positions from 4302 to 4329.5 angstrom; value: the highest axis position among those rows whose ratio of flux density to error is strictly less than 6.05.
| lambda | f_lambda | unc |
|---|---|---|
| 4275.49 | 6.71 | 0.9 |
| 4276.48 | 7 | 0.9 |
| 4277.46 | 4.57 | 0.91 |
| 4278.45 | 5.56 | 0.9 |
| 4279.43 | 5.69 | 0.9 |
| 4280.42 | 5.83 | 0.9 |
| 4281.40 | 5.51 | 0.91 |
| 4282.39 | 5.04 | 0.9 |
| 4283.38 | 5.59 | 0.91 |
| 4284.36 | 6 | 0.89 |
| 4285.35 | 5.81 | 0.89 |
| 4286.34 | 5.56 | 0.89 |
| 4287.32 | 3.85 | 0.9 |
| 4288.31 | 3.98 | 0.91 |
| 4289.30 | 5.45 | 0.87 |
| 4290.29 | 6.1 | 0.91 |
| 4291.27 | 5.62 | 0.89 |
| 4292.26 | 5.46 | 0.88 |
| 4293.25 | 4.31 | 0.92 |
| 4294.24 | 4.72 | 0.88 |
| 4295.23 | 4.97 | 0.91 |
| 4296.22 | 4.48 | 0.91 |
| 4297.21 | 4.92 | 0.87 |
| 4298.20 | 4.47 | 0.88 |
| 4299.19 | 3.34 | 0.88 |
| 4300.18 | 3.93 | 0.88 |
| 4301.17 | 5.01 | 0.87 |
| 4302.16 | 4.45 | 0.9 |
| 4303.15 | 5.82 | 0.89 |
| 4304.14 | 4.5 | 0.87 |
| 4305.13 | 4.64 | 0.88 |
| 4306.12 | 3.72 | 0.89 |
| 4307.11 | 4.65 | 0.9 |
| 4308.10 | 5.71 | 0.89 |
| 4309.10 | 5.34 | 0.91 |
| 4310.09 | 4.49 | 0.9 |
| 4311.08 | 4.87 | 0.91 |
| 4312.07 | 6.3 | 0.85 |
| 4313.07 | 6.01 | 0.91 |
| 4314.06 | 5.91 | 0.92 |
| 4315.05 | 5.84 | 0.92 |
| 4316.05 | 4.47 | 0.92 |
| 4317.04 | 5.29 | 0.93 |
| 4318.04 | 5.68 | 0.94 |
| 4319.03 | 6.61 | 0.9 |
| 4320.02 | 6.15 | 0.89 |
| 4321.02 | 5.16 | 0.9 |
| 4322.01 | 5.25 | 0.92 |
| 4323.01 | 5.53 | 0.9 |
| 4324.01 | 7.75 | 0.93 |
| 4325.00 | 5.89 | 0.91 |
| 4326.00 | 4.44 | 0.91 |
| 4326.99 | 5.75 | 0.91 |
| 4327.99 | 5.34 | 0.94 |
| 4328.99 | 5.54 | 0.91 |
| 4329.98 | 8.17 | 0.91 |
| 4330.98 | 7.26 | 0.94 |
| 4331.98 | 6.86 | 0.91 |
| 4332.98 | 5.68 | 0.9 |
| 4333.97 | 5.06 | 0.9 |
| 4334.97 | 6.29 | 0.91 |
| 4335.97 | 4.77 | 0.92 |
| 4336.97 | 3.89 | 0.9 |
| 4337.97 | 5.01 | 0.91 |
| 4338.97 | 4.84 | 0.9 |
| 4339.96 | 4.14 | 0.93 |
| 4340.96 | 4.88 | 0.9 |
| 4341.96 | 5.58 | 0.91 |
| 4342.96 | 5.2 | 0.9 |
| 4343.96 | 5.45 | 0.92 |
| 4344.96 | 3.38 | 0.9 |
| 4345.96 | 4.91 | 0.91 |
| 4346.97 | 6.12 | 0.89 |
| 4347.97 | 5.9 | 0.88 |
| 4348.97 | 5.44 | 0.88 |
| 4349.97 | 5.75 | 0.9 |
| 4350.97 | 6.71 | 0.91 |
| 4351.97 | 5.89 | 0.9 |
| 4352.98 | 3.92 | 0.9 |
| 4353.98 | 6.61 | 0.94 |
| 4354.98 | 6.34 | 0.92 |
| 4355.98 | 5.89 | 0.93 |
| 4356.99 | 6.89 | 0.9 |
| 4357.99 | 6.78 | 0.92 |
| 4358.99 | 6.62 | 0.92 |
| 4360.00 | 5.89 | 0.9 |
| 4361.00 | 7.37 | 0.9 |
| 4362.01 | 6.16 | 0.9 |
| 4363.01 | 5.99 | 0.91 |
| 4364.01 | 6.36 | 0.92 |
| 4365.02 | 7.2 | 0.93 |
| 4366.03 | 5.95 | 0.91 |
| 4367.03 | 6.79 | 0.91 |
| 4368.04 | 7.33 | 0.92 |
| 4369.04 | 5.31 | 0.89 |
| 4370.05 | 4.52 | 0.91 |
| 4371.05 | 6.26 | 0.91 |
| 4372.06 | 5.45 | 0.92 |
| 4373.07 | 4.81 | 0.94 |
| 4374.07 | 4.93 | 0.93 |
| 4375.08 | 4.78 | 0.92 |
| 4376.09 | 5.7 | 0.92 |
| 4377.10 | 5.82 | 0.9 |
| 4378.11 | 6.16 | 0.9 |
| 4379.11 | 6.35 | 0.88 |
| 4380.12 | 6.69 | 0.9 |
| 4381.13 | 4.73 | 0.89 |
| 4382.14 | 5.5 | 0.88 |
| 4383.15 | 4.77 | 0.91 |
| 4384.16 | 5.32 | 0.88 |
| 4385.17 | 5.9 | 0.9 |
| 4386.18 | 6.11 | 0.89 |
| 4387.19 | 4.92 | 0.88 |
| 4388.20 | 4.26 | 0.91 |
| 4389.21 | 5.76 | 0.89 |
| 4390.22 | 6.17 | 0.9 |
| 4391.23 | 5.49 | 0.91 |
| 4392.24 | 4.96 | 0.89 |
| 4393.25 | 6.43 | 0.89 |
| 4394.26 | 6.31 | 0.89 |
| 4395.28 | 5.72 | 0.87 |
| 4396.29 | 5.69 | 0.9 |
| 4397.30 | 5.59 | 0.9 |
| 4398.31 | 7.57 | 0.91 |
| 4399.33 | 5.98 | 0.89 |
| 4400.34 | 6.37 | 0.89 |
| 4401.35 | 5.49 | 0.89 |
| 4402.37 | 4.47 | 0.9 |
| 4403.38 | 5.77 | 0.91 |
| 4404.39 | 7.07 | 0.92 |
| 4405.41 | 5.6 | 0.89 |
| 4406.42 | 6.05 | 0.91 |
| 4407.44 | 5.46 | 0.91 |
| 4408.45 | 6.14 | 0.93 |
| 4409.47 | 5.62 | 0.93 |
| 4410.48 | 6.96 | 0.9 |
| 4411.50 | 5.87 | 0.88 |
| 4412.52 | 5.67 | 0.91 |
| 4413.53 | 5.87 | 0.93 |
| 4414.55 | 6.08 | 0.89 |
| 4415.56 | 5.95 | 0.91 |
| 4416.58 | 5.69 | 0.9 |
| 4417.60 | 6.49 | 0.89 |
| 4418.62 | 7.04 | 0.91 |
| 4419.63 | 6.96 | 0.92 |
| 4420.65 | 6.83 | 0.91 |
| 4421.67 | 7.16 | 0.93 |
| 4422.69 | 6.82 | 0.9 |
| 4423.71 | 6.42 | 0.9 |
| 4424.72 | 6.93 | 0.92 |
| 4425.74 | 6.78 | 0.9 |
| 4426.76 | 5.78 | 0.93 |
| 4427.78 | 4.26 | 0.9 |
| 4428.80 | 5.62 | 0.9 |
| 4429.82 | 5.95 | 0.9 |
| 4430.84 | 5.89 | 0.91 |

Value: 4327.99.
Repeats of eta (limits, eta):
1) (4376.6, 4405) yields 4402.37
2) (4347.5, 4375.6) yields 4375.08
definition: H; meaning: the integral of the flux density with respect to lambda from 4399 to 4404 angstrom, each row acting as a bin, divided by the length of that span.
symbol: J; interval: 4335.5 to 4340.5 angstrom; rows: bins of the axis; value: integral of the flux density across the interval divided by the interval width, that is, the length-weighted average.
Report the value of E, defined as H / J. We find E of 1.24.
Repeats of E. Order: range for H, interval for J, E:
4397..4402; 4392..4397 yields 1.05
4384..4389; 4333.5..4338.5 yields 1.07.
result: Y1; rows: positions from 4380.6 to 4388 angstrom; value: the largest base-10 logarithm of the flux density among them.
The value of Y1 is 0.786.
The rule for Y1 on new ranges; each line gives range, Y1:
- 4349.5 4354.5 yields 0.827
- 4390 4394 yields 0.808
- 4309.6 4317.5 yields 0.799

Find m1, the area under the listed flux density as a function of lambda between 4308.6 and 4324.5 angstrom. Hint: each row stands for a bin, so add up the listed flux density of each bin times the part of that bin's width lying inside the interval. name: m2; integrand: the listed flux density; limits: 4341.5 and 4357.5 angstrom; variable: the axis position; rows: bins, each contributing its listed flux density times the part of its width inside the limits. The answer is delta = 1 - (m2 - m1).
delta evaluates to 1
